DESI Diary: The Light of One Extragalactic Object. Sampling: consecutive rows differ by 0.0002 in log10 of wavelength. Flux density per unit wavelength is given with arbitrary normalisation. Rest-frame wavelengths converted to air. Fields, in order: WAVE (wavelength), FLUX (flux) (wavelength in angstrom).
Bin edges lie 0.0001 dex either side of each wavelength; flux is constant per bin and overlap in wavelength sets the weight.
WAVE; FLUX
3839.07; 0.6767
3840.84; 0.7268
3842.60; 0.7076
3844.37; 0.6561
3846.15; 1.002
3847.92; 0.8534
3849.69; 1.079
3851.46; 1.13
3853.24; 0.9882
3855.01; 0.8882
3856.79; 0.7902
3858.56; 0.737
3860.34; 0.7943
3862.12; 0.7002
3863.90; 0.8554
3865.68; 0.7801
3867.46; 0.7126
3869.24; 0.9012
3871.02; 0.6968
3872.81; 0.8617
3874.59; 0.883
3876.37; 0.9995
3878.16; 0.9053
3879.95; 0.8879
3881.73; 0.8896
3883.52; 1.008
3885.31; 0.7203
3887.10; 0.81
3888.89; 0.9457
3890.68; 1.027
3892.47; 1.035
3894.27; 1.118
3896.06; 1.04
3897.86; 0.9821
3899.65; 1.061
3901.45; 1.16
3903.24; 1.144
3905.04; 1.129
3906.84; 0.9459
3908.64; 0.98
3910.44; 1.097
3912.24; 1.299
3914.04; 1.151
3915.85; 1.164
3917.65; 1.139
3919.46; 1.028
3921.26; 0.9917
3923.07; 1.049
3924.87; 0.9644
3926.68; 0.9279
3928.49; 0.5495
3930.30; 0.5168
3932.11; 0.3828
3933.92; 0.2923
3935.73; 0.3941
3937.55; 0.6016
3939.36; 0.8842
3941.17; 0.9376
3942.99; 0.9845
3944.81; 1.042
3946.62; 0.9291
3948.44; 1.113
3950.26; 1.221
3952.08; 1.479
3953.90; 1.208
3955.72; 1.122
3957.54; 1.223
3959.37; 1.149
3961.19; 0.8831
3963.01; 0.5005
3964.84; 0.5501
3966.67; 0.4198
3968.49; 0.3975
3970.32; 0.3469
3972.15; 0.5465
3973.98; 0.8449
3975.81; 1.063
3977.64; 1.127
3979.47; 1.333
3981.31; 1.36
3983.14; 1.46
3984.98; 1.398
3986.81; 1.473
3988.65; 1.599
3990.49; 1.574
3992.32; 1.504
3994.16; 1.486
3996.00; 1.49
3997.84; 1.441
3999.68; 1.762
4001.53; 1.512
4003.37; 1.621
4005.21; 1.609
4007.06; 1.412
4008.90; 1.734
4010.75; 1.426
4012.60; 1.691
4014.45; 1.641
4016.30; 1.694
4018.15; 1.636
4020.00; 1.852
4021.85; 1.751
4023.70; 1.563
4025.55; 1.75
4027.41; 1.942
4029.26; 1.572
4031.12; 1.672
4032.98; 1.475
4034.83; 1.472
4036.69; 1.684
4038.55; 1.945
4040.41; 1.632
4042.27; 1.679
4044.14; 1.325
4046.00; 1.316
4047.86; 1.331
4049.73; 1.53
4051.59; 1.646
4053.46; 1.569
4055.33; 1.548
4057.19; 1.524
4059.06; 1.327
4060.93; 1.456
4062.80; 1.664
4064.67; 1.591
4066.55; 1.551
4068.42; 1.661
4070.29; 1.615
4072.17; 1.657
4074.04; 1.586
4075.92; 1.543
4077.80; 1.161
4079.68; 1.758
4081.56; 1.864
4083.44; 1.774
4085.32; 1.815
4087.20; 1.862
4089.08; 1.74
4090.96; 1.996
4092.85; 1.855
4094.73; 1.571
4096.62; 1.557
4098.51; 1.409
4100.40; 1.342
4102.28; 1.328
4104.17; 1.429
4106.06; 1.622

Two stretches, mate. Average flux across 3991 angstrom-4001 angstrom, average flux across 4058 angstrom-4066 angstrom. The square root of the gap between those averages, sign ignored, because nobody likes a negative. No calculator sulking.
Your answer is 0.2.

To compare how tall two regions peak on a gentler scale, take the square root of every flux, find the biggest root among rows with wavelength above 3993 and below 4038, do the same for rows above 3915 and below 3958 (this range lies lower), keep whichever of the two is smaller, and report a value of 1.22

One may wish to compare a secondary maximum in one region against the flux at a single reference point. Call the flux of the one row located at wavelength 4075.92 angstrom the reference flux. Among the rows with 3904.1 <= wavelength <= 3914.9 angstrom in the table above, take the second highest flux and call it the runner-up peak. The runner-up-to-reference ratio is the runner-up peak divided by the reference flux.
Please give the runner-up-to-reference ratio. 0.75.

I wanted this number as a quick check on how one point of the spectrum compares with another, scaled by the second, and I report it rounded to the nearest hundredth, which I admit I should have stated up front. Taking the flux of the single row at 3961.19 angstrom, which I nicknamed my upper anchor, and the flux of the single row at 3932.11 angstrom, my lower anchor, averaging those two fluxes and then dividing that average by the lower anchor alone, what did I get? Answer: 1.65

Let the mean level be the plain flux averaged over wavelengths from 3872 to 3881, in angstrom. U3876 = 0.91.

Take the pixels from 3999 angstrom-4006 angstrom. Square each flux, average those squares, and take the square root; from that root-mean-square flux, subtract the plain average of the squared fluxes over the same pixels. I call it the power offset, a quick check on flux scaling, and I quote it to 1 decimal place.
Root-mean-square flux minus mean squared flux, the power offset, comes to -1.0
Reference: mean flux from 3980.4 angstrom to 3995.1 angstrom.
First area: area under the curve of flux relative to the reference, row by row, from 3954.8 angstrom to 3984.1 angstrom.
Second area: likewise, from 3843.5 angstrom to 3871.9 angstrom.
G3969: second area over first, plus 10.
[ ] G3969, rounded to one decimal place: 10.9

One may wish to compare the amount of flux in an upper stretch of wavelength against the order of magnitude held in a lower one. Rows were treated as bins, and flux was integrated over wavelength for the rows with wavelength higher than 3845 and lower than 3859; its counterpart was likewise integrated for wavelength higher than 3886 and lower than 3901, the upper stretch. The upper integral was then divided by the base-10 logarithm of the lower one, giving 13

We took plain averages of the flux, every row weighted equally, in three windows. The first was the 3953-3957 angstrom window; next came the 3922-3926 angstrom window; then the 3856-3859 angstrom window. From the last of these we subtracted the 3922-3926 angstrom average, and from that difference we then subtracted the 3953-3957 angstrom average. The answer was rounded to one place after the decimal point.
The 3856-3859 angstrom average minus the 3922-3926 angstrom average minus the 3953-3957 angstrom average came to -1.4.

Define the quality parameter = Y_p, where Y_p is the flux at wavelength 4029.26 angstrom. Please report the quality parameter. 1.572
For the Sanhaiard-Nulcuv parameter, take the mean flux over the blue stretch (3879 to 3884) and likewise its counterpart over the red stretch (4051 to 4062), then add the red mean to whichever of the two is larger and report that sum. 3.0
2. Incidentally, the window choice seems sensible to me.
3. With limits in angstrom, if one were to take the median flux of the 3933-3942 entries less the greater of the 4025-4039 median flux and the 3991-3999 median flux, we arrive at -1.1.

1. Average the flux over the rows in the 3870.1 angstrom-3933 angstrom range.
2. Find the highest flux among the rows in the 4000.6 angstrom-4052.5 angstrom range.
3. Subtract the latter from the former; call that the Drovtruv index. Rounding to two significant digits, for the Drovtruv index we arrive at -0.99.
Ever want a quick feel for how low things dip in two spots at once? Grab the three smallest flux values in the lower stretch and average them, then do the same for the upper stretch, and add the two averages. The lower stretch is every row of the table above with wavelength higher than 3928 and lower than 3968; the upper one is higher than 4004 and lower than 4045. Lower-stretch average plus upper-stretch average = 1.74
